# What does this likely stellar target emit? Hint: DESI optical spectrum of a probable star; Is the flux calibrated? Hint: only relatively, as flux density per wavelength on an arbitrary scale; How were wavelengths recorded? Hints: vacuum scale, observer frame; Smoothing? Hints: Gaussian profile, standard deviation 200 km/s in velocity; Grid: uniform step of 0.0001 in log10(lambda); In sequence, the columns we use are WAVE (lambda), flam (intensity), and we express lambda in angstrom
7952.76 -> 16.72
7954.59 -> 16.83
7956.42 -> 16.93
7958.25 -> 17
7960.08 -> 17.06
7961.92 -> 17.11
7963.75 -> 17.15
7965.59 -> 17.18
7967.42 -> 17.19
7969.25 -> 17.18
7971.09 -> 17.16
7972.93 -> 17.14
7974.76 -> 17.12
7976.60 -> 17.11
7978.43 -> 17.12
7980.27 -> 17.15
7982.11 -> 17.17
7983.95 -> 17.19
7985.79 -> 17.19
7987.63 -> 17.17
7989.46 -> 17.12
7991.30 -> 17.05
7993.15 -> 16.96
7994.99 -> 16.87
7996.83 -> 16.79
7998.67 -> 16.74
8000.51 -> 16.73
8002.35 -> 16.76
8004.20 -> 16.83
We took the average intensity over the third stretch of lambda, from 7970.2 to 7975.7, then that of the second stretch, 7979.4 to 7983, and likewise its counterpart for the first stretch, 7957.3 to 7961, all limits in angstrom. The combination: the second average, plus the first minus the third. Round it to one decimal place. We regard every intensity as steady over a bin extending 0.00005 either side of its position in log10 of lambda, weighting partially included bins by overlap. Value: 17.1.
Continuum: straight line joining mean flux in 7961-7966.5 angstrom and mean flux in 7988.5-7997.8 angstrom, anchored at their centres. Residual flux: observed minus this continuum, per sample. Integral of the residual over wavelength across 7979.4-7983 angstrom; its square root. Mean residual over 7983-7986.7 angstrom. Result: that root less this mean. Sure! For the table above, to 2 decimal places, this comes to 0.50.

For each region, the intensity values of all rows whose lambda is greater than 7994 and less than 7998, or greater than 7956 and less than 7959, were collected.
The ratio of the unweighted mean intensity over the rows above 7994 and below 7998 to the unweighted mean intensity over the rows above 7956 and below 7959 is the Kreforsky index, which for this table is 0.99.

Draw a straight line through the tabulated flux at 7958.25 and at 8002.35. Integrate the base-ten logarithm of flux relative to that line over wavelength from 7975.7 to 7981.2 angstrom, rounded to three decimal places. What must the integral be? 0.033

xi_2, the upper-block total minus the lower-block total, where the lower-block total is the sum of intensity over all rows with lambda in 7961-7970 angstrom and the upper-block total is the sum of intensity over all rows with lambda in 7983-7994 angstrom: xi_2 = 17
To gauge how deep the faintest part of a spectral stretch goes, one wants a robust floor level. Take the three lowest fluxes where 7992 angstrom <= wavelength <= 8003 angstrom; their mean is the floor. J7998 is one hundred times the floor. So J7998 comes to 1674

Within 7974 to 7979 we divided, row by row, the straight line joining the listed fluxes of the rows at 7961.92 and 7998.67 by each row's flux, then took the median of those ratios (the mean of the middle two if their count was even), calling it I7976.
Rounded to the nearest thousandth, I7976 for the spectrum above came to 0.991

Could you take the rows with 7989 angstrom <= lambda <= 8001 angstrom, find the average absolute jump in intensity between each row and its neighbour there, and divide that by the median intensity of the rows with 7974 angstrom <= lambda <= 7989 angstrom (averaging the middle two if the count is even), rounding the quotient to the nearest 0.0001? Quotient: 0.0038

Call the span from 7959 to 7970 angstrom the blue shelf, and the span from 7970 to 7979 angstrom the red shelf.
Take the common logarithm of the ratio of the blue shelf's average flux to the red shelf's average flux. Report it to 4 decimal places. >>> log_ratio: 0.0004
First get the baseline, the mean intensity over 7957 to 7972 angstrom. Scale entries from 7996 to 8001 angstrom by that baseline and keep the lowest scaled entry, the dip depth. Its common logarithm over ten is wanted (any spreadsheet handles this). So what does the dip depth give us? -0.0010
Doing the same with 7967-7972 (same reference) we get 0.0001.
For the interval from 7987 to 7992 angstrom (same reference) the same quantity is -0.0002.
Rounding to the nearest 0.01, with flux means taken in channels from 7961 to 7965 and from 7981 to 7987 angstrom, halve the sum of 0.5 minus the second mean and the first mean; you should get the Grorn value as 0.22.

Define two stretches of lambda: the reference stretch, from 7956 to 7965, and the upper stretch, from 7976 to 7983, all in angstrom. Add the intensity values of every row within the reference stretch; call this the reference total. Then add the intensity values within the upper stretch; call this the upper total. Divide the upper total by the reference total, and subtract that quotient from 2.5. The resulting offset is 1.7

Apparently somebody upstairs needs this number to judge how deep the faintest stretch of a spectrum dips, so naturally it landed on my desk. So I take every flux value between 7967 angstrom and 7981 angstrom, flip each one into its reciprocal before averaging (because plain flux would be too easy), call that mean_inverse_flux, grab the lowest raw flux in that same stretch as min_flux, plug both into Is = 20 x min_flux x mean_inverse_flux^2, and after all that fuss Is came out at 1.16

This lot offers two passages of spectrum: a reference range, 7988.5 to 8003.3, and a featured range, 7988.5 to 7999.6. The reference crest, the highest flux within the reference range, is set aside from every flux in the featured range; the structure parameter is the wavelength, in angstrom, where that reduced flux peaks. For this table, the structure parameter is 7989.46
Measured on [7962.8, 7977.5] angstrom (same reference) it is 7967.42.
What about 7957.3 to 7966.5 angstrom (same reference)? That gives 7965.59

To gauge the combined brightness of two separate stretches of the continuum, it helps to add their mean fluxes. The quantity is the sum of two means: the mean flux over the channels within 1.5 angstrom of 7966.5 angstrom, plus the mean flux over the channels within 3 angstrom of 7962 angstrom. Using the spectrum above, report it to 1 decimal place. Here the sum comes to 34.3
